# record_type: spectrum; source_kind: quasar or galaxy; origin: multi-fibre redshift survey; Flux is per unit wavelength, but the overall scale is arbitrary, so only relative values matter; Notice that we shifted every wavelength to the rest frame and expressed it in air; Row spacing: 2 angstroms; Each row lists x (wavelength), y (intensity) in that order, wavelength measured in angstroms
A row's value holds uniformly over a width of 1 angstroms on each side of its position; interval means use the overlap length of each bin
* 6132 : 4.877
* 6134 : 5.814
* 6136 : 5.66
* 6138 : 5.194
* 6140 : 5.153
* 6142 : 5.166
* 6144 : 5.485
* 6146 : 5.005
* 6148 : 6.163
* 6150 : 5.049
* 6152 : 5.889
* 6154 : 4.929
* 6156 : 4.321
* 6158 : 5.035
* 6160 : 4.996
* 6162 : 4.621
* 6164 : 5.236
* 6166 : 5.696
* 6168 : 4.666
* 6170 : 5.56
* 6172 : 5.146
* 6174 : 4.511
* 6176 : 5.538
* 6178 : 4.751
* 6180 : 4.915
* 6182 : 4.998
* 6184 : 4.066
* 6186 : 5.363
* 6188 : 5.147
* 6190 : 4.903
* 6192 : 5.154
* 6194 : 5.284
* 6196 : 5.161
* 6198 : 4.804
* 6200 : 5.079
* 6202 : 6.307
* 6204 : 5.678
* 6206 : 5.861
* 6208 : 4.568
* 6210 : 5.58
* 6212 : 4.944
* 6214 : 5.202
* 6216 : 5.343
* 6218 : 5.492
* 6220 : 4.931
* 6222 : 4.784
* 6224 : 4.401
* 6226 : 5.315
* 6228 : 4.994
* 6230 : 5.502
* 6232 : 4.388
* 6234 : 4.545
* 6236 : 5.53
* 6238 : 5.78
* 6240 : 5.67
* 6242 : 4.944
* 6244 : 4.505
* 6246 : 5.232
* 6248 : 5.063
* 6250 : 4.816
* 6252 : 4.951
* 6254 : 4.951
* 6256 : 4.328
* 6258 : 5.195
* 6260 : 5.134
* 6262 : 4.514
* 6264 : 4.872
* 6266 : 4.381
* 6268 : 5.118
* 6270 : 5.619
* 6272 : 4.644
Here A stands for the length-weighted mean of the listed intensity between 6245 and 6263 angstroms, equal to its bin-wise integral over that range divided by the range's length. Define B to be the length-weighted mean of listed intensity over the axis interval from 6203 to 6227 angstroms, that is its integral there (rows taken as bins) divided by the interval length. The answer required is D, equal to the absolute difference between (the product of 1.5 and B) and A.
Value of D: 2.85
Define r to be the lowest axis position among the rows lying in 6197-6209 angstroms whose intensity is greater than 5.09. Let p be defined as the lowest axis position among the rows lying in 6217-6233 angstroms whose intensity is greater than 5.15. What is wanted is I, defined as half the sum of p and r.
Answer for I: 6210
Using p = 6218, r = 6202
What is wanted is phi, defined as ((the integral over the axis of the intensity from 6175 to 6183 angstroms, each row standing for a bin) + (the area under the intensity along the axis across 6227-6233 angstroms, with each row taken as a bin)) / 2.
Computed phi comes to 35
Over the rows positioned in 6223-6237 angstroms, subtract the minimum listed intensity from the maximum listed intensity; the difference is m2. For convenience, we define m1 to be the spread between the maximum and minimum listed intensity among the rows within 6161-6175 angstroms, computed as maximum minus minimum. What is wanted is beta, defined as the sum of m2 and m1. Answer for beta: 2.33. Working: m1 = 1.2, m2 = 1.1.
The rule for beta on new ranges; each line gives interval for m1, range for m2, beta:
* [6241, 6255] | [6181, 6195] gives 2.02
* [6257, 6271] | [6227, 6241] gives 2.63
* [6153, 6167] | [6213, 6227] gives 2.47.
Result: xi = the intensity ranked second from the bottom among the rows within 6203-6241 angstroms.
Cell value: 4.401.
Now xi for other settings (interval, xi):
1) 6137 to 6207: 4.321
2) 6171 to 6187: 4.511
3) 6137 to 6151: 5.049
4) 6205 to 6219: 4.944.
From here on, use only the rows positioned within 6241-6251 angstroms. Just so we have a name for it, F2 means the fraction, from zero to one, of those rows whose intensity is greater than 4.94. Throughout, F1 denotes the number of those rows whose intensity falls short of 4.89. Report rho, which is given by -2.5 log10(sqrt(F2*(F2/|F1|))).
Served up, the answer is 0.9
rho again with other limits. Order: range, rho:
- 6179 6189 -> 0.6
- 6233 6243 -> 0.2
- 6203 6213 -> 0.2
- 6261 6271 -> 1.6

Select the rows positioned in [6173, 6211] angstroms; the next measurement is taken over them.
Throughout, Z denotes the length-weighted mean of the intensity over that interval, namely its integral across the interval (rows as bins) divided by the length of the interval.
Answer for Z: 5.14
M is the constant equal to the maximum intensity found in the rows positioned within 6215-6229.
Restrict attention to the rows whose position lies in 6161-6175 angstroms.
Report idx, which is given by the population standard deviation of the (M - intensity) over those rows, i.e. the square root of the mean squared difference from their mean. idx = 0.438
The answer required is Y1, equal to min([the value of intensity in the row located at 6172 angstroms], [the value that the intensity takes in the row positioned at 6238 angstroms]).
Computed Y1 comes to 5.15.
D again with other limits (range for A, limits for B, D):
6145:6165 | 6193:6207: 3.06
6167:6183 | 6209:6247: 2.65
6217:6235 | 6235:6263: 2.64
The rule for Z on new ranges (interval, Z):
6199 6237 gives 5.18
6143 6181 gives 5.13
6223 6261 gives 5.01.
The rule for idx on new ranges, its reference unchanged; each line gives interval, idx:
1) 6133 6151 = 0.375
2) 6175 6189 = 0.444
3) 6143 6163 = 0.526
